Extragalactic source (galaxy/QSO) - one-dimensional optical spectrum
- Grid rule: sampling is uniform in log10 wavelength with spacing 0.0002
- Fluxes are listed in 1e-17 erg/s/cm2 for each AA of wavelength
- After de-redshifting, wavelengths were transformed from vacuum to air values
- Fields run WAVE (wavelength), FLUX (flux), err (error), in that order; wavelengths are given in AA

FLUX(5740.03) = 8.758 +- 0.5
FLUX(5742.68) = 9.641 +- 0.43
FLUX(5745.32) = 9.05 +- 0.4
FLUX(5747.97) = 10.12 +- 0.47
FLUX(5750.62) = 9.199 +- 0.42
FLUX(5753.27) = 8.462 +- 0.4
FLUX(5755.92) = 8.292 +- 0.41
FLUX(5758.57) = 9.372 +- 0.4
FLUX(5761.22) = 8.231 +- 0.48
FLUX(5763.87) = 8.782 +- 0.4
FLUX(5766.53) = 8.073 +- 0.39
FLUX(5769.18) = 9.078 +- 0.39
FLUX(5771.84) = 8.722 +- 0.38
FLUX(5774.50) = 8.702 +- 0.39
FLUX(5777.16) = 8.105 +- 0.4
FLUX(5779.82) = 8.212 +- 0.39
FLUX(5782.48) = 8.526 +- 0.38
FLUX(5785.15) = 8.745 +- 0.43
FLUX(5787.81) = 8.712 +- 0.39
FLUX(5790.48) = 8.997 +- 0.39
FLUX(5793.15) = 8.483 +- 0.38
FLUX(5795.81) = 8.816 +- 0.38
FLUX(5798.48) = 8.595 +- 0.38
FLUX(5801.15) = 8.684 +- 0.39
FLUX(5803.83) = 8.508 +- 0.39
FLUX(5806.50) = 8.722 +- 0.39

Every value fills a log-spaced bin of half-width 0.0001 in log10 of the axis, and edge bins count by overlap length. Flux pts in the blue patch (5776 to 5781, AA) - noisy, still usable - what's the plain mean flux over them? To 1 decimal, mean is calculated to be 8.2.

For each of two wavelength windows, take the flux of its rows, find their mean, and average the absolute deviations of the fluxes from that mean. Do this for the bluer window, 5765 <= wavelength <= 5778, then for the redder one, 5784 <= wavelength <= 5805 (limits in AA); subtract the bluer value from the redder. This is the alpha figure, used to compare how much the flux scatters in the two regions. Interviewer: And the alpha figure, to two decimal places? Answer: -0.23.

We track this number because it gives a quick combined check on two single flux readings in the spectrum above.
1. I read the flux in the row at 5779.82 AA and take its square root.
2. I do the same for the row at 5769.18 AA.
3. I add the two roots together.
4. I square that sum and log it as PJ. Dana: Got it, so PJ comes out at 34.6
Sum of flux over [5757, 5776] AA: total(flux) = 61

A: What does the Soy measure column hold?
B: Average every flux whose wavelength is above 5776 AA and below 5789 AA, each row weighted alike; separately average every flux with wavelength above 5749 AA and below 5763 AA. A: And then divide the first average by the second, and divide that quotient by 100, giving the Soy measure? 0.0097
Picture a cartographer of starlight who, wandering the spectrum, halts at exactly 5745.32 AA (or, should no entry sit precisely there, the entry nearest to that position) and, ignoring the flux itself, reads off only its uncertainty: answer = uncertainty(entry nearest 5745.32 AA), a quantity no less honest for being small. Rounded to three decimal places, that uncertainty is 0.400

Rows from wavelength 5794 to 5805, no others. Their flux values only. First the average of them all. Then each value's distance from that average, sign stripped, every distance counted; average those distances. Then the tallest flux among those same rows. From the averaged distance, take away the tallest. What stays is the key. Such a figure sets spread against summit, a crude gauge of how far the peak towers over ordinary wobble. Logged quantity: -8.72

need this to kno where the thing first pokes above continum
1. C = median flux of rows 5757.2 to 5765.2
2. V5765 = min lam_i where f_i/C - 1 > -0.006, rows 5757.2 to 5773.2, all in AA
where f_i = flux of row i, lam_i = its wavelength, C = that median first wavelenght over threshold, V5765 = 5758.57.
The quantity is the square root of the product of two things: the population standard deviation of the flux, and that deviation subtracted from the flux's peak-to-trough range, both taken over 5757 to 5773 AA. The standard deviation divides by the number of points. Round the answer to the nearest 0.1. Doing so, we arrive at 0.6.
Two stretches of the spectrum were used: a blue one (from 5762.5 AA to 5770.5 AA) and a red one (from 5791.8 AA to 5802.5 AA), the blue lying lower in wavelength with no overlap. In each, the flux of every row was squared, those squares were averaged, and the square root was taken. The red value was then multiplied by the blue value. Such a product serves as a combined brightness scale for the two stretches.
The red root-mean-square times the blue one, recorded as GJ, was 75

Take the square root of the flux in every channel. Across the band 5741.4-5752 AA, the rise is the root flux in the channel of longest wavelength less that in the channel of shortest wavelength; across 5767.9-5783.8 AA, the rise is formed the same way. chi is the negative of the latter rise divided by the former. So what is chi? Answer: -1.3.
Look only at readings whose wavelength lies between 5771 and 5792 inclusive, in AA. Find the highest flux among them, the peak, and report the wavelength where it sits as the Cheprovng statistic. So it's 5790.48 AA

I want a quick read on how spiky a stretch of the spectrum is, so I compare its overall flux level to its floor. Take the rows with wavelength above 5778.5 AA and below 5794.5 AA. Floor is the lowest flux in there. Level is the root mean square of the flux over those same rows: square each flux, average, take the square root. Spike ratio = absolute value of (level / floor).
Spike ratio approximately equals 1.05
